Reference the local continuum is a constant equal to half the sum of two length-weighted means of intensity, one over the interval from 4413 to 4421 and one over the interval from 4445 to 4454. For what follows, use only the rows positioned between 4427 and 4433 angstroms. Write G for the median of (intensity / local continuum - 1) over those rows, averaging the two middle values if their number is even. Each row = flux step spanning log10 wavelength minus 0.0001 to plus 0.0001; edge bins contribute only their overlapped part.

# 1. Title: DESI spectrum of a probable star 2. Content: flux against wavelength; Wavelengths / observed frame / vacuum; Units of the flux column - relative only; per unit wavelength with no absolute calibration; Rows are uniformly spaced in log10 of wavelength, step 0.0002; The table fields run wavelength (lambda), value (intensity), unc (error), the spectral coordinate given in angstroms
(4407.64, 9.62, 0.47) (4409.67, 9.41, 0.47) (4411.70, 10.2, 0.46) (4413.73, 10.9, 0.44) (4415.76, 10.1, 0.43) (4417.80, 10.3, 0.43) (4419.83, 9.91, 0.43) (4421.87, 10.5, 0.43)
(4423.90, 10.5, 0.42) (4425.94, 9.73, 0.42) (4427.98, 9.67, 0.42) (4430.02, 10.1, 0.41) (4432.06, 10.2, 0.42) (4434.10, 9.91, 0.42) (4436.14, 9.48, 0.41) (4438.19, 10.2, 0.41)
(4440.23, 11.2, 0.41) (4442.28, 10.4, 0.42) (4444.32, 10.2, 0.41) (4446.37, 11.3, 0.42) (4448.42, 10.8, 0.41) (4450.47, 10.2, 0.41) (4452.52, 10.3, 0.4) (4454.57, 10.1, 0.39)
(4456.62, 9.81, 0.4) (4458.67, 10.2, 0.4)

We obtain -0.03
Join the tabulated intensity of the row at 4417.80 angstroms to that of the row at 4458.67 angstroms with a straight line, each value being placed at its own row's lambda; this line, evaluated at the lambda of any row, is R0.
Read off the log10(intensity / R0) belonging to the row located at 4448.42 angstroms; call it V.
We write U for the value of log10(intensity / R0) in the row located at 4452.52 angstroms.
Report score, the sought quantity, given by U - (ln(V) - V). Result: 3.8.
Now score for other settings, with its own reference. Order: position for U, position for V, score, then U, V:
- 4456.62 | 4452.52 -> 5.6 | -0.017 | 0.004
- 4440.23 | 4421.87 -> 4.8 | 0.039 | 0.009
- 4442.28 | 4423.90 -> 4.7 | 0.007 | 0.009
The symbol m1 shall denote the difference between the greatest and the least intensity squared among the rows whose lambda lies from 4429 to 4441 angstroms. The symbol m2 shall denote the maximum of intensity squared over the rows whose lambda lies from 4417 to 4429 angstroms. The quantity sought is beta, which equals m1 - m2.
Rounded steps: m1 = 36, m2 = 110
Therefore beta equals -75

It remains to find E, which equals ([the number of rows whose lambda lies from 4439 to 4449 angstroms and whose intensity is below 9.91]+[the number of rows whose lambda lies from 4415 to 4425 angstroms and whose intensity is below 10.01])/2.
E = 0.5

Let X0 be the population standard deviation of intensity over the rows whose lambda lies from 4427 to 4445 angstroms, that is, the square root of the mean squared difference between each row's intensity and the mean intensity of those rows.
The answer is 0.46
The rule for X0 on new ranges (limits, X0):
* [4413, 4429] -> 0.40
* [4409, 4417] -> 0.53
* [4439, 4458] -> 0.48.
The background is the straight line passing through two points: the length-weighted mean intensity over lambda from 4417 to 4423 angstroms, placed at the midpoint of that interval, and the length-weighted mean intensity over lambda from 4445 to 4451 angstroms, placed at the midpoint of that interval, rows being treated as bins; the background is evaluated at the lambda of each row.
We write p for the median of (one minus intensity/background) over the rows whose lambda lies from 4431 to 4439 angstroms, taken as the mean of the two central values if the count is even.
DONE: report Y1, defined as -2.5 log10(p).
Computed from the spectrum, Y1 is 3.3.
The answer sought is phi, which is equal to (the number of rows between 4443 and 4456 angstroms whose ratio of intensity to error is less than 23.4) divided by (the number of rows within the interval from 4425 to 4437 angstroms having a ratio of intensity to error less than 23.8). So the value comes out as 0.0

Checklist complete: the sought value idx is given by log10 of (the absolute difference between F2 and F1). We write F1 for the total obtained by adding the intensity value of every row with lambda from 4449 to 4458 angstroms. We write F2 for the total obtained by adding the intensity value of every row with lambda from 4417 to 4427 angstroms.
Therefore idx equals 1.02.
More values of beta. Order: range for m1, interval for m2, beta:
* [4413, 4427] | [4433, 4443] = -101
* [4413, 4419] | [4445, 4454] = -111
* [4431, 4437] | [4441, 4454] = -114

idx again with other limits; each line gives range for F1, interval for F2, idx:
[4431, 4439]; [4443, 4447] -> 1.26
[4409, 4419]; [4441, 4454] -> 1.09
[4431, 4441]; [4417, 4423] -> 1.31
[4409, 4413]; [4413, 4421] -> 1.33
